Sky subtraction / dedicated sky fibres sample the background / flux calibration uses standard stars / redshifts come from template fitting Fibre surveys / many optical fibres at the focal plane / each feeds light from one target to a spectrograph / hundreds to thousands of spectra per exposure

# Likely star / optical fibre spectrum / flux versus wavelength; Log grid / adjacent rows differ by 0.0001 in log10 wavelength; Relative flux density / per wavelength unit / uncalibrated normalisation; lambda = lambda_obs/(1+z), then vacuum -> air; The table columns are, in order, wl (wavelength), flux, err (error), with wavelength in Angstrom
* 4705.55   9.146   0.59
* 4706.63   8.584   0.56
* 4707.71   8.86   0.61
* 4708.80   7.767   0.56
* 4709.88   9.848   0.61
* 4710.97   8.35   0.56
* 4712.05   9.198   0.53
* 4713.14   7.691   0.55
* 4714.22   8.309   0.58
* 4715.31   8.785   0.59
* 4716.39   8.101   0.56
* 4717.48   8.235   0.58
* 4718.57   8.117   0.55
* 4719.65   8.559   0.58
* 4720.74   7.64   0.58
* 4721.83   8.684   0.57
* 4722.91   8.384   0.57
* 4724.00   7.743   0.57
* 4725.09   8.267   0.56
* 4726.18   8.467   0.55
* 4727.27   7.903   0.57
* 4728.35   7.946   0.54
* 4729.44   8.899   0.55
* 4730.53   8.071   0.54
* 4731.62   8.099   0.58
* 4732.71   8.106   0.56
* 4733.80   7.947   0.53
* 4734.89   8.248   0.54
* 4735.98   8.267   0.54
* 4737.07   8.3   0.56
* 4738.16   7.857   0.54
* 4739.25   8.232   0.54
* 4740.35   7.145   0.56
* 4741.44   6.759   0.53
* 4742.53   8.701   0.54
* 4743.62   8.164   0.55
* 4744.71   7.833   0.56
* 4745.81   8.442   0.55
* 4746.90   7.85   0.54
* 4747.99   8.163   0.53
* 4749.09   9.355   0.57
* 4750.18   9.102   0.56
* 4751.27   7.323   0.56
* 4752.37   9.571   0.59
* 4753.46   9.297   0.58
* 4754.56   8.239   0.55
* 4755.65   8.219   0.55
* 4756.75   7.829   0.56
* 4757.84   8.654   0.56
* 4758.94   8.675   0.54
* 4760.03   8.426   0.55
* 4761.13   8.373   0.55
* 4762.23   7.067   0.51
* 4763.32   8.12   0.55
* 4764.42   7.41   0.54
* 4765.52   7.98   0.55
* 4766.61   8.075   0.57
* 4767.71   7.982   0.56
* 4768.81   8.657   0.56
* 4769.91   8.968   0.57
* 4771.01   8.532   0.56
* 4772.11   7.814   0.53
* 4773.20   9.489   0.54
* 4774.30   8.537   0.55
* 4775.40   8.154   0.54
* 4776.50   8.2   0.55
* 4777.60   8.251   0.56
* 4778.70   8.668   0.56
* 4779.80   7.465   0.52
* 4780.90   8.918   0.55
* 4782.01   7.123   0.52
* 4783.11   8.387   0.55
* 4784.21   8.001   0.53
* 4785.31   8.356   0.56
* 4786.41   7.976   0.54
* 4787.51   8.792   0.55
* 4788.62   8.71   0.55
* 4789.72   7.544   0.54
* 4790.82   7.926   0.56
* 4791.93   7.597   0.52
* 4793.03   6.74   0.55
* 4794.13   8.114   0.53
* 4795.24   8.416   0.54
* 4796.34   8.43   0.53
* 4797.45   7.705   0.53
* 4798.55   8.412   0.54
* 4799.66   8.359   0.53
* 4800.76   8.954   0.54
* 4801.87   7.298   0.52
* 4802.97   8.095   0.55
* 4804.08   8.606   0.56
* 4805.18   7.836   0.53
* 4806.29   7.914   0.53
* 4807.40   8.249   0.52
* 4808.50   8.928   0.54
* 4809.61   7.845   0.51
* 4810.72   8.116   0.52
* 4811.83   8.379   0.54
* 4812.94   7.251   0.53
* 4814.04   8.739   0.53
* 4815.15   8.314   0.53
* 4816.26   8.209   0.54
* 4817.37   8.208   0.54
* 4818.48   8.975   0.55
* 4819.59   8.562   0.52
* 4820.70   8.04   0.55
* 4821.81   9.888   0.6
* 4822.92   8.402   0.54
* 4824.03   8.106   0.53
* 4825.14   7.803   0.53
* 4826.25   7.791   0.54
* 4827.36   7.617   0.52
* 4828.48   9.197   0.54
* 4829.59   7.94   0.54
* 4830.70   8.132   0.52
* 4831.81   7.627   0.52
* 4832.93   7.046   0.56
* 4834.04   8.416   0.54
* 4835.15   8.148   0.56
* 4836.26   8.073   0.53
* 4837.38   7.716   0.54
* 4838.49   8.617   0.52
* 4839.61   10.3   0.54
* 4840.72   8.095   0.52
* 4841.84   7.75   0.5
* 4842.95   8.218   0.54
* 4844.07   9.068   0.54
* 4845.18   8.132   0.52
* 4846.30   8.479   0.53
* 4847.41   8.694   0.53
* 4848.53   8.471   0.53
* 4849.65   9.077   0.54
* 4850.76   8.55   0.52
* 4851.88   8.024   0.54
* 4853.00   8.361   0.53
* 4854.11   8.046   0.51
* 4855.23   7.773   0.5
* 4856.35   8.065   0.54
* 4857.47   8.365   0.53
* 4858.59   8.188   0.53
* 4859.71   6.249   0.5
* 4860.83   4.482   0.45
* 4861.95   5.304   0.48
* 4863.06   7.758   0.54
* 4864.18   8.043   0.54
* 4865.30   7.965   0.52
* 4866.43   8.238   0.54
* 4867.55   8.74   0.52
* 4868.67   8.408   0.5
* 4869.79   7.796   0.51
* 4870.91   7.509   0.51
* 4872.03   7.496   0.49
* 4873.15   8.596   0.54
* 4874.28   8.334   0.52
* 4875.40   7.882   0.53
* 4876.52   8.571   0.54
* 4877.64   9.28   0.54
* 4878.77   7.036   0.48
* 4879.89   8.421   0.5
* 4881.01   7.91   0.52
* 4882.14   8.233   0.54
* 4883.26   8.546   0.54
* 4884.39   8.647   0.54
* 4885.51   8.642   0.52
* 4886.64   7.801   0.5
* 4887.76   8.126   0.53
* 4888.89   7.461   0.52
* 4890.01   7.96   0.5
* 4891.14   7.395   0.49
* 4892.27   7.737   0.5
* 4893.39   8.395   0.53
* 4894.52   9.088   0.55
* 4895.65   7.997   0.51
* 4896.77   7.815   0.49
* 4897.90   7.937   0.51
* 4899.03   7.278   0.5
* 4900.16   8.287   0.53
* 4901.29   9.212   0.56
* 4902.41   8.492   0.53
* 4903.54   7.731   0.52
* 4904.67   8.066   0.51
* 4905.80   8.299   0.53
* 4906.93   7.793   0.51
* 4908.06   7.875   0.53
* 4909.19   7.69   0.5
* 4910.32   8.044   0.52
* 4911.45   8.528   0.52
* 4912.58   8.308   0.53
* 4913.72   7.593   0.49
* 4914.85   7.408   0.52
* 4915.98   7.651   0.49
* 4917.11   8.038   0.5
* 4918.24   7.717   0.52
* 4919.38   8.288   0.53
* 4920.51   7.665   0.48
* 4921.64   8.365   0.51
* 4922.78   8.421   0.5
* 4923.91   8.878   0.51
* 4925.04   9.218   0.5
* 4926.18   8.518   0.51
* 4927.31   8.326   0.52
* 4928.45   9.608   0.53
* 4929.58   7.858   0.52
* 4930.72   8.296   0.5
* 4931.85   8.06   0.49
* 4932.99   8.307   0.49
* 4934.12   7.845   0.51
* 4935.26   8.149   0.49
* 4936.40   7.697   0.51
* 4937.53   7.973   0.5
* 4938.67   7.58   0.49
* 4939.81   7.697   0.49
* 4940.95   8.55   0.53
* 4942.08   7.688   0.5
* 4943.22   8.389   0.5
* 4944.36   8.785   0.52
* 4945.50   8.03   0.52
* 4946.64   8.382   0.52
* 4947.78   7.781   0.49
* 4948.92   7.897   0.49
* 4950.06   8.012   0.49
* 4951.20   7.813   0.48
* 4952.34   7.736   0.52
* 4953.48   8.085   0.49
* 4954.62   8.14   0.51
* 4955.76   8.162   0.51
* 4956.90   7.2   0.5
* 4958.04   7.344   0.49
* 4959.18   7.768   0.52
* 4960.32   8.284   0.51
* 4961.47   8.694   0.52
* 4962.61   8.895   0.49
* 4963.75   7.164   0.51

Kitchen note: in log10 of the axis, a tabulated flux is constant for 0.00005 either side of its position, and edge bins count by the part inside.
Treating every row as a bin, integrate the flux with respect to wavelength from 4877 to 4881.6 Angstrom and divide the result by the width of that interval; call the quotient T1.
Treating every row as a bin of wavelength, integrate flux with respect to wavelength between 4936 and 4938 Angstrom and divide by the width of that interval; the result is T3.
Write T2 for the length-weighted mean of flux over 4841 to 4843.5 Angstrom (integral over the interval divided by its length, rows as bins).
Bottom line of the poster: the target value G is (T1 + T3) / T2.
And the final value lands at 2.01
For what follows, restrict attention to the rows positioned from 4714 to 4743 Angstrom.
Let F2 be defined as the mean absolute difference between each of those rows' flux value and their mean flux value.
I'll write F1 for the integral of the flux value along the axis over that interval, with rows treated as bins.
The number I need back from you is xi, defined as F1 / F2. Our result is 727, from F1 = 236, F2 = 0.32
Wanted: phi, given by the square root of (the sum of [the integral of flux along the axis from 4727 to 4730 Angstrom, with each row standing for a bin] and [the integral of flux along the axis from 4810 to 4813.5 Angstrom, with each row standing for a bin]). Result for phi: 7.3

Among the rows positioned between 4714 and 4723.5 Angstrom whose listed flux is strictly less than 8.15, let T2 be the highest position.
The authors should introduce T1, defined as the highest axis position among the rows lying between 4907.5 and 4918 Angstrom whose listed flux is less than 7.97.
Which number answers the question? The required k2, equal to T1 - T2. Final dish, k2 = 195.2 Angstrom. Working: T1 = 4915.98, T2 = 4720.74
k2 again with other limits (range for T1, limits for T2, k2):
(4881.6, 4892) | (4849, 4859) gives 34.8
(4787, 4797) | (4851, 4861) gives -67.8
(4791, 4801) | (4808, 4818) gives -15.5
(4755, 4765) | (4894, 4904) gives -139.1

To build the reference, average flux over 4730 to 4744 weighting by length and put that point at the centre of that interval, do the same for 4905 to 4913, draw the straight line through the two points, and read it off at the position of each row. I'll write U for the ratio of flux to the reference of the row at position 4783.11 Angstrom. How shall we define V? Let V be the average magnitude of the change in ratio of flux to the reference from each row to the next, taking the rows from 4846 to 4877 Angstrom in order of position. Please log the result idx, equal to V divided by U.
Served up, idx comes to 0.069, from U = 1.05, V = 0.0720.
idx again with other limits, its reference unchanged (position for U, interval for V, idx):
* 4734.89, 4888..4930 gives 0.064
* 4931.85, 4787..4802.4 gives 0.079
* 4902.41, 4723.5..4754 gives 0.071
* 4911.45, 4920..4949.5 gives 0.061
